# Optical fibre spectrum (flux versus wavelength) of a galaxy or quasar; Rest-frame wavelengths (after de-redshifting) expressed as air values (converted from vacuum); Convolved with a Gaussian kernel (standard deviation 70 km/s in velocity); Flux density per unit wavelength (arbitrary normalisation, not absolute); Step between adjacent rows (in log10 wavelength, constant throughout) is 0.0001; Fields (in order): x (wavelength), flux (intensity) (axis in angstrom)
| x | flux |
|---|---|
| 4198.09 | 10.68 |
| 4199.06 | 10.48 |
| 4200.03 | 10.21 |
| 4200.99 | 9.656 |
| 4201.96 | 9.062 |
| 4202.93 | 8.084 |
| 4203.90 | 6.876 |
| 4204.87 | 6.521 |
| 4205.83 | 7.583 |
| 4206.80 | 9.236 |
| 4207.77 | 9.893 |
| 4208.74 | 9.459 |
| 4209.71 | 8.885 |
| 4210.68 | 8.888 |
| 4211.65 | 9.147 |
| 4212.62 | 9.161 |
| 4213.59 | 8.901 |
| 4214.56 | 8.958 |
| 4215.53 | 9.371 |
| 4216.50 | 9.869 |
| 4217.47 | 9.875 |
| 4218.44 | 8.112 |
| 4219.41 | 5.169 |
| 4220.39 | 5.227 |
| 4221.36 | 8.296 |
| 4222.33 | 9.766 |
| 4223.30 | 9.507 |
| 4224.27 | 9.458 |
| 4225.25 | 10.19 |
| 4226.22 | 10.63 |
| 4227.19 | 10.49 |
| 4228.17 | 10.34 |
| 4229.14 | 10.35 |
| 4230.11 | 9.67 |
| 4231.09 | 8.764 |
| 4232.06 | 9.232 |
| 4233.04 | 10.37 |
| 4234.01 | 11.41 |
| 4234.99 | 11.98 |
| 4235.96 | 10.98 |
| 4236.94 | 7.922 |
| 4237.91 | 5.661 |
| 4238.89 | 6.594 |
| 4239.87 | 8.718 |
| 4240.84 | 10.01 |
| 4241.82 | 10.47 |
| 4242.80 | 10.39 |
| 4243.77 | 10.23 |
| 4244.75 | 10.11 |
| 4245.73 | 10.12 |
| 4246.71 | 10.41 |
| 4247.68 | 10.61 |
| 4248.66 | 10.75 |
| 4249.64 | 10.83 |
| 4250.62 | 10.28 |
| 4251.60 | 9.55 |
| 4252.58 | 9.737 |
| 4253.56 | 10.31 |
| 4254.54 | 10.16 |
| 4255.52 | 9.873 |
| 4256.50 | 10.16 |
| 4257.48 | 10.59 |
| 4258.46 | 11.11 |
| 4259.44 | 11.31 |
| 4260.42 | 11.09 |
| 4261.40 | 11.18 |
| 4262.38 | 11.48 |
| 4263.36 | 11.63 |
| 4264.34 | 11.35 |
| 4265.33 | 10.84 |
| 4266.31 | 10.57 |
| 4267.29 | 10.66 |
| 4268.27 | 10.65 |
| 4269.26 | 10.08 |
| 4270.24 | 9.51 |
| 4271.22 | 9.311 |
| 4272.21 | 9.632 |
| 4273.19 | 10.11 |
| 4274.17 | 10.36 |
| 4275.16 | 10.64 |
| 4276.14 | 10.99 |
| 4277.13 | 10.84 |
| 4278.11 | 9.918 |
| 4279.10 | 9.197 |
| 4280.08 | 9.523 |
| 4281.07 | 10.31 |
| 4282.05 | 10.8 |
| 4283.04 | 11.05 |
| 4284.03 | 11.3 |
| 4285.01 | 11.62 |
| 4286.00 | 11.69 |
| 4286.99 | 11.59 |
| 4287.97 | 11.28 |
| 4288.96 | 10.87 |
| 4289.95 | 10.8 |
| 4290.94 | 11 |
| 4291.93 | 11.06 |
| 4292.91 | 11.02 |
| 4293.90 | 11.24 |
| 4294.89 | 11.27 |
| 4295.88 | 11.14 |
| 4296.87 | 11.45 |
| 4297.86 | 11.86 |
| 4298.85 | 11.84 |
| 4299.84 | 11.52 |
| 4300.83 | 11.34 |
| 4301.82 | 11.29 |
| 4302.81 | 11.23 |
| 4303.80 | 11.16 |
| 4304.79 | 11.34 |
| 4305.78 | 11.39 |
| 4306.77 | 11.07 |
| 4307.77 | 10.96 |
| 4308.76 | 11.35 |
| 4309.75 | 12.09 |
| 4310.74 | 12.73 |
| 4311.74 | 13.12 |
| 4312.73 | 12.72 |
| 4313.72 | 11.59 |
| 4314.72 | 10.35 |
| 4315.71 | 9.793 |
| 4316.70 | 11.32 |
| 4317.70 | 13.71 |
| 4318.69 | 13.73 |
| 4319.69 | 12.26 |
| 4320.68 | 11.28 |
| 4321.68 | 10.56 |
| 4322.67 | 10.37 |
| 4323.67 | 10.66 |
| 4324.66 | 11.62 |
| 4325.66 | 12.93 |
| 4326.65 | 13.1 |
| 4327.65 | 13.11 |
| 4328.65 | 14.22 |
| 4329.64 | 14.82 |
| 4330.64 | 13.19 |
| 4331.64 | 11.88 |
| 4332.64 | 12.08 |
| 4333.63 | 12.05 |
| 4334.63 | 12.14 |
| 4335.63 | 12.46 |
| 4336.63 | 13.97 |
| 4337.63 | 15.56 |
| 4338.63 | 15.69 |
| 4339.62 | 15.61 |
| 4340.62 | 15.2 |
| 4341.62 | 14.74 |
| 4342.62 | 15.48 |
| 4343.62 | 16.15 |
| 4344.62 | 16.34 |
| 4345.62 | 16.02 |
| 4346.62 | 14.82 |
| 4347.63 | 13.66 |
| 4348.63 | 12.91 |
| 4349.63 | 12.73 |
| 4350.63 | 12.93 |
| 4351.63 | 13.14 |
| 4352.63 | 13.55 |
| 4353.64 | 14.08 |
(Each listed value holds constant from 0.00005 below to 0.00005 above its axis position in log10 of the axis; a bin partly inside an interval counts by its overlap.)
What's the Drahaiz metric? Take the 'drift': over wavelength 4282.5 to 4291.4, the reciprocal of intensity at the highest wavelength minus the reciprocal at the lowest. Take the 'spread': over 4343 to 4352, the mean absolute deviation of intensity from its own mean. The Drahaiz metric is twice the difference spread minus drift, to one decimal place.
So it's 2.7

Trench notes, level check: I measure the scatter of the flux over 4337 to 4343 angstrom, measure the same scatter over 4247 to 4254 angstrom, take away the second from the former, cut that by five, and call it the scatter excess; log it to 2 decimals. -0.03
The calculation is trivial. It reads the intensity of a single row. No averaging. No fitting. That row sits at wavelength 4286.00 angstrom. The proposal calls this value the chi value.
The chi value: 11.69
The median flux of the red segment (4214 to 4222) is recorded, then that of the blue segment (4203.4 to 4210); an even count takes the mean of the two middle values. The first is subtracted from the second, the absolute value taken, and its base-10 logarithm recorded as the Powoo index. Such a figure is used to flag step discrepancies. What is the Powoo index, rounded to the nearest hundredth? -0.59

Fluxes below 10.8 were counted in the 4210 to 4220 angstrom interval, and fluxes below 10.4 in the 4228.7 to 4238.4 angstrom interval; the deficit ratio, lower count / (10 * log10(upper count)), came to 1.2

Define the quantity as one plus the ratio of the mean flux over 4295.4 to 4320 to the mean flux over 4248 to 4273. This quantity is 2.11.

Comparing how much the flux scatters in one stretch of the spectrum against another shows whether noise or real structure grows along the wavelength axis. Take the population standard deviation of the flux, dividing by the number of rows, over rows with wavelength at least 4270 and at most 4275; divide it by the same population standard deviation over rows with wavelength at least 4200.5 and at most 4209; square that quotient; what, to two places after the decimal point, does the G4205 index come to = 0.11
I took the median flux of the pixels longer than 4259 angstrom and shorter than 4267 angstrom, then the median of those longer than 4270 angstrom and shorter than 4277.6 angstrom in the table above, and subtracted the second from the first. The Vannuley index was 1.0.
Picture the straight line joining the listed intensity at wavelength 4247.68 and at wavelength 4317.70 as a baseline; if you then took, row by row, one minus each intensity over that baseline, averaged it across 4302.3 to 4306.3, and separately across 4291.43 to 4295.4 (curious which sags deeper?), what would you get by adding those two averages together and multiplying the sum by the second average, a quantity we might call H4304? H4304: 0.030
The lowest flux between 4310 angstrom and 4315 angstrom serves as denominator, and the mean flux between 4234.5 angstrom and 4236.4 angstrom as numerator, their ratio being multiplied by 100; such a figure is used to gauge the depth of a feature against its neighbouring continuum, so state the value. 111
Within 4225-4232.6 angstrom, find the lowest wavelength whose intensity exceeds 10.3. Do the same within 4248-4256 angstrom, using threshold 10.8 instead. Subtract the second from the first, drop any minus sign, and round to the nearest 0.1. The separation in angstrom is 23.4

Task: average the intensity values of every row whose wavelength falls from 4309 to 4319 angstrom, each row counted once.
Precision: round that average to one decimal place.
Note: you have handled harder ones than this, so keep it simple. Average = 12.1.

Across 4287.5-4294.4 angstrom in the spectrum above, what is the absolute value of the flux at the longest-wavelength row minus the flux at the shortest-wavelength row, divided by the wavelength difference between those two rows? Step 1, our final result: 0.01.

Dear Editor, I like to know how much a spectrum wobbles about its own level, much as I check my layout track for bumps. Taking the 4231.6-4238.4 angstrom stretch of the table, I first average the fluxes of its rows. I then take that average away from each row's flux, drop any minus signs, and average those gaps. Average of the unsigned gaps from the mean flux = 1.8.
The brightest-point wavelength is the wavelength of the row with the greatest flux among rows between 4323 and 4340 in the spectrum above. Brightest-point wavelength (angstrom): 4338.63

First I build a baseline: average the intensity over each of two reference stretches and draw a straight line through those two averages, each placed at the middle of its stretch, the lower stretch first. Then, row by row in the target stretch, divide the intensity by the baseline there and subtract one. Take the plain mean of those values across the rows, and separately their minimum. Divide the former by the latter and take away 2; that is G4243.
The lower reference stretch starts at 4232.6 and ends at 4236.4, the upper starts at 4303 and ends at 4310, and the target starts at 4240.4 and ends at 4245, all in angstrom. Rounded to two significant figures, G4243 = -1.2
